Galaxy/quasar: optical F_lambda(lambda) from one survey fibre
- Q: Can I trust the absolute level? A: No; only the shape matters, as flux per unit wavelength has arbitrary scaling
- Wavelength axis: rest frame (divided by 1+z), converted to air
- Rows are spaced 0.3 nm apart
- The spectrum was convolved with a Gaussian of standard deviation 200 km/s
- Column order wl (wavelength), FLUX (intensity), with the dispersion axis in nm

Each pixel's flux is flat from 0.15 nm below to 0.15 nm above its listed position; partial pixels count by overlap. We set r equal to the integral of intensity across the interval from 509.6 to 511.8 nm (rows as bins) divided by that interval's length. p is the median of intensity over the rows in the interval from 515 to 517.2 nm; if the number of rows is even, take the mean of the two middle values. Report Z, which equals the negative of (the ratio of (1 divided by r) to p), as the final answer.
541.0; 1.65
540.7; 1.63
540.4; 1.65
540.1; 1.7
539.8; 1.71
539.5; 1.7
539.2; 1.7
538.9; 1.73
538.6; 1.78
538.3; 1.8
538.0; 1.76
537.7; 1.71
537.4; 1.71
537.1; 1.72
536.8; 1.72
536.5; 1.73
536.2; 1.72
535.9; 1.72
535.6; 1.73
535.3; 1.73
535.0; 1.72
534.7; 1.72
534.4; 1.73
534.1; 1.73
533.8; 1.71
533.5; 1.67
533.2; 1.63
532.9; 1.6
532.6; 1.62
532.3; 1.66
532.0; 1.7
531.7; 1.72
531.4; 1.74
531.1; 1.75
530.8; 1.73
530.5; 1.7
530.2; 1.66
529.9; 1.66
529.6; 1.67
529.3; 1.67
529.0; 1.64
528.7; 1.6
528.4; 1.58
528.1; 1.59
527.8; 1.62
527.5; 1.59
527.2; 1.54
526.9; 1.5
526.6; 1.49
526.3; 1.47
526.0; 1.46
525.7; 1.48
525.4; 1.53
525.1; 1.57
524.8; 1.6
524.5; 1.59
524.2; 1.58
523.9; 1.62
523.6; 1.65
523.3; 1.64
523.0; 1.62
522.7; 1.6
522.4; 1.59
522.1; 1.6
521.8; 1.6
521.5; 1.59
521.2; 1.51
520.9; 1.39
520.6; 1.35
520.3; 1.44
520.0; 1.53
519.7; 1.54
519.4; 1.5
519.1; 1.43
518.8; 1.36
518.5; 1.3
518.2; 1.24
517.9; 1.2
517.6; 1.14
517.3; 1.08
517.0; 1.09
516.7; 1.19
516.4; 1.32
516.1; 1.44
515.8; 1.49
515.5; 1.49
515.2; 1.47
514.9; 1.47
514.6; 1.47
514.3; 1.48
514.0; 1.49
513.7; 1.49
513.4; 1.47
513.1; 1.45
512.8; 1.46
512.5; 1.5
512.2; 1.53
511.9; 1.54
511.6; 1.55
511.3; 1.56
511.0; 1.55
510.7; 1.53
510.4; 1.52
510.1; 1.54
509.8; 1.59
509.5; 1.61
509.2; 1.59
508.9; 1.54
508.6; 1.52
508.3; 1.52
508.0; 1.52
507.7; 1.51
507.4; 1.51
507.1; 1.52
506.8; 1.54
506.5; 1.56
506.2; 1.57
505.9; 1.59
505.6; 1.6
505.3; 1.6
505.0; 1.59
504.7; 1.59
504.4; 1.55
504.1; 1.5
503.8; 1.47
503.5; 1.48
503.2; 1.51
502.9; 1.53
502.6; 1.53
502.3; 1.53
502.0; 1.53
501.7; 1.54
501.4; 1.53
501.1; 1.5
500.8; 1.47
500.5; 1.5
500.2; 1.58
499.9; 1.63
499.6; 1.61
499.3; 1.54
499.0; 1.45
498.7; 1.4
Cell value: -0.45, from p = 1.4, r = 1.55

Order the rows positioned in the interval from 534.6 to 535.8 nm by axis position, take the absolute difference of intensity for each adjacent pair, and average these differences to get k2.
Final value 0.003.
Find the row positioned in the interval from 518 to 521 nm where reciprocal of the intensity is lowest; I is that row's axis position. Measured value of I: 519.7 nm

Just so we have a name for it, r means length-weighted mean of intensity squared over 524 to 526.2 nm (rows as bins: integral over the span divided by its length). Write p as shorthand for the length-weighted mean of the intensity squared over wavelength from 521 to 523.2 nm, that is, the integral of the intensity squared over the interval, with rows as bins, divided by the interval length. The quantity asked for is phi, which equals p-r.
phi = 0.12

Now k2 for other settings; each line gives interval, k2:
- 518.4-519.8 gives 0.060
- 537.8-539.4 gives 0.035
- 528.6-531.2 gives 0.021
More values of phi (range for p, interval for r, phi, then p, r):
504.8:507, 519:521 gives 0.36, 2.49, 2.13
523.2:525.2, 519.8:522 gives 0.35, 2.58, 2.23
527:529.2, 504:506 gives 0.06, 2.54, 2.48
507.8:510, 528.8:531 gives -0.39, 2.42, 2.81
